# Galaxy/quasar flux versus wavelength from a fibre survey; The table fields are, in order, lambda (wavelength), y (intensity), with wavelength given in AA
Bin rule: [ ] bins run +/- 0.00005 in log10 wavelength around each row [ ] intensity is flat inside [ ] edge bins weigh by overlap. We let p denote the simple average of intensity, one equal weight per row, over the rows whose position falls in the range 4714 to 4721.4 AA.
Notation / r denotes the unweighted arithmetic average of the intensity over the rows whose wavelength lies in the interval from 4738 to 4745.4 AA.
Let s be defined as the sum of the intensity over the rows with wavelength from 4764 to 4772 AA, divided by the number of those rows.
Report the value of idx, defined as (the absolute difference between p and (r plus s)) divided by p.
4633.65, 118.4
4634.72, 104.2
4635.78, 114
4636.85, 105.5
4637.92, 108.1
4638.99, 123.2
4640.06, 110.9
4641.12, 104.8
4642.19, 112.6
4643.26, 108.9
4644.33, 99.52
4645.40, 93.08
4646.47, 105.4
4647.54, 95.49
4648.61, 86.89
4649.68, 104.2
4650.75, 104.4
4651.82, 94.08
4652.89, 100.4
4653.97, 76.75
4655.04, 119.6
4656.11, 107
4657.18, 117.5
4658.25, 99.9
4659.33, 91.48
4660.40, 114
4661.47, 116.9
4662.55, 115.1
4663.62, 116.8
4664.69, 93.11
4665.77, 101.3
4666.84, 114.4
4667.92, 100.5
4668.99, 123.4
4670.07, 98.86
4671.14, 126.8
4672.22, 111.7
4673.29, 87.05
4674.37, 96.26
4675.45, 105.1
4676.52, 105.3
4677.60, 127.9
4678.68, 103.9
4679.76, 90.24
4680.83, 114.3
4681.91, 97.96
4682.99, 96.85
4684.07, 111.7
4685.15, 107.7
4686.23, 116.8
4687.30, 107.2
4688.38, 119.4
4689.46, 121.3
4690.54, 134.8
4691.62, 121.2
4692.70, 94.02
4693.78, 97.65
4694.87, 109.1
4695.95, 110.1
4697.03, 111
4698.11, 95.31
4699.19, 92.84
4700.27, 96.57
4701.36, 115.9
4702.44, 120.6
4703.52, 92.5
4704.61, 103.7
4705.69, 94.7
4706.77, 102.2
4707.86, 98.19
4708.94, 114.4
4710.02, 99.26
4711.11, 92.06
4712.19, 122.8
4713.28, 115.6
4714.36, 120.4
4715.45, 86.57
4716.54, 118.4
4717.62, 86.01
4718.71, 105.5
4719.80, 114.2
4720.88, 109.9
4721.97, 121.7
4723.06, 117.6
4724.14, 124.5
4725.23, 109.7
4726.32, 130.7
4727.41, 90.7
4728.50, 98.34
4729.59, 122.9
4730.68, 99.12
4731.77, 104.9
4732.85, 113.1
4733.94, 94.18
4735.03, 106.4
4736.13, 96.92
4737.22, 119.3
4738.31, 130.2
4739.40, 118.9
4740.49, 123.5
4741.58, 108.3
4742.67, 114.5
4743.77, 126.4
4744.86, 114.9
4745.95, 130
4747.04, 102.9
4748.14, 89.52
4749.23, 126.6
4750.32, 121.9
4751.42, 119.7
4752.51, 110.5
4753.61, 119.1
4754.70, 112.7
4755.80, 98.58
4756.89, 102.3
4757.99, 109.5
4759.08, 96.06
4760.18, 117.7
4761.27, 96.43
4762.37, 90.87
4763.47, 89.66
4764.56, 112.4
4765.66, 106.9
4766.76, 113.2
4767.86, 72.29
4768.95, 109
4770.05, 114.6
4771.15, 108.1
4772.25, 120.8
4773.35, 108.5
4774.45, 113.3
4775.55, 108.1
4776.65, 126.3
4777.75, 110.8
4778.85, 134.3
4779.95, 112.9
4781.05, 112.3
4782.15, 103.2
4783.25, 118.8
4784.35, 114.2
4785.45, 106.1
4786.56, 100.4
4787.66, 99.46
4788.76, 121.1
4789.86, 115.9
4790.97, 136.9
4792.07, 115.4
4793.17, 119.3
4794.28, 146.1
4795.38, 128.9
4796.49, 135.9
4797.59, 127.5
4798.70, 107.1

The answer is 1.12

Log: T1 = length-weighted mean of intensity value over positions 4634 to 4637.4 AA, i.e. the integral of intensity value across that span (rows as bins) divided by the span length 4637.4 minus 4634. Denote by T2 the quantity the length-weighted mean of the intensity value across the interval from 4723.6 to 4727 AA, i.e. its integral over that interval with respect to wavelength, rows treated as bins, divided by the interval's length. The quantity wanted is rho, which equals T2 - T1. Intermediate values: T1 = 108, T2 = 120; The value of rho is 12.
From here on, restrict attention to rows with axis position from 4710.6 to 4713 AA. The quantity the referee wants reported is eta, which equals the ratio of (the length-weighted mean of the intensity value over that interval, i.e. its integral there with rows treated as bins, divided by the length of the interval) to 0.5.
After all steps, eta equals 217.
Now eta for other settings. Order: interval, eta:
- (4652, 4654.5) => 178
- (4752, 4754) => 228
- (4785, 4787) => 206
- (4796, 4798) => 264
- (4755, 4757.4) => 203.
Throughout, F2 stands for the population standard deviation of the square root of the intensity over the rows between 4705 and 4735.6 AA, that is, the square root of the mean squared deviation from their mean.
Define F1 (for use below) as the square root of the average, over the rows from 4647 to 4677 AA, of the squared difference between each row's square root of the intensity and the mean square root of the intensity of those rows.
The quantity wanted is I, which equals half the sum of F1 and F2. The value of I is 0.590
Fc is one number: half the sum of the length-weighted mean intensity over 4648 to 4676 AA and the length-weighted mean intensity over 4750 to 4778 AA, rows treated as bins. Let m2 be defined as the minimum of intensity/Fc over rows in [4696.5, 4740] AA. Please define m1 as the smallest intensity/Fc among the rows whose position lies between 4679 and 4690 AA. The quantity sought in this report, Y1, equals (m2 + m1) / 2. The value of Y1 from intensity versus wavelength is 0.83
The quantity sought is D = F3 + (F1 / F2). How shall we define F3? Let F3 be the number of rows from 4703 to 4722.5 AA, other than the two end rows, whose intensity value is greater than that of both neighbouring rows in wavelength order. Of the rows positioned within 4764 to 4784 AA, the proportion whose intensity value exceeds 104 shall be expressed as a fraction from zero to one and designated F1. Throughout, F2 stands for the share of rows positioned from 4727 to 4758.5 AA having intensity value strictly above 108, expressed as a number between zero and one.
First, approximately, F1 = 0.889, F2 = 0.62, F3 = 7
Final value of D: 8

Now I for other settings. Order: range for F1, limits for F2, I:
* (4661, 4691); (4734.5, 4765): 0.573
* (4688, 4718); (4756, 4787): 0.603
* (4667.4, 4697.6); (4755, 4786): 0.576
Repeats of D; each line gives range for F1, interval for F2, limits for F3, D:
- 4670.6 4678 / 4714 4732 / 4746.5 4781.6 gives 12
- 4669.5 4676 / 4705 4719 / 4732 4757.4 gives 8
